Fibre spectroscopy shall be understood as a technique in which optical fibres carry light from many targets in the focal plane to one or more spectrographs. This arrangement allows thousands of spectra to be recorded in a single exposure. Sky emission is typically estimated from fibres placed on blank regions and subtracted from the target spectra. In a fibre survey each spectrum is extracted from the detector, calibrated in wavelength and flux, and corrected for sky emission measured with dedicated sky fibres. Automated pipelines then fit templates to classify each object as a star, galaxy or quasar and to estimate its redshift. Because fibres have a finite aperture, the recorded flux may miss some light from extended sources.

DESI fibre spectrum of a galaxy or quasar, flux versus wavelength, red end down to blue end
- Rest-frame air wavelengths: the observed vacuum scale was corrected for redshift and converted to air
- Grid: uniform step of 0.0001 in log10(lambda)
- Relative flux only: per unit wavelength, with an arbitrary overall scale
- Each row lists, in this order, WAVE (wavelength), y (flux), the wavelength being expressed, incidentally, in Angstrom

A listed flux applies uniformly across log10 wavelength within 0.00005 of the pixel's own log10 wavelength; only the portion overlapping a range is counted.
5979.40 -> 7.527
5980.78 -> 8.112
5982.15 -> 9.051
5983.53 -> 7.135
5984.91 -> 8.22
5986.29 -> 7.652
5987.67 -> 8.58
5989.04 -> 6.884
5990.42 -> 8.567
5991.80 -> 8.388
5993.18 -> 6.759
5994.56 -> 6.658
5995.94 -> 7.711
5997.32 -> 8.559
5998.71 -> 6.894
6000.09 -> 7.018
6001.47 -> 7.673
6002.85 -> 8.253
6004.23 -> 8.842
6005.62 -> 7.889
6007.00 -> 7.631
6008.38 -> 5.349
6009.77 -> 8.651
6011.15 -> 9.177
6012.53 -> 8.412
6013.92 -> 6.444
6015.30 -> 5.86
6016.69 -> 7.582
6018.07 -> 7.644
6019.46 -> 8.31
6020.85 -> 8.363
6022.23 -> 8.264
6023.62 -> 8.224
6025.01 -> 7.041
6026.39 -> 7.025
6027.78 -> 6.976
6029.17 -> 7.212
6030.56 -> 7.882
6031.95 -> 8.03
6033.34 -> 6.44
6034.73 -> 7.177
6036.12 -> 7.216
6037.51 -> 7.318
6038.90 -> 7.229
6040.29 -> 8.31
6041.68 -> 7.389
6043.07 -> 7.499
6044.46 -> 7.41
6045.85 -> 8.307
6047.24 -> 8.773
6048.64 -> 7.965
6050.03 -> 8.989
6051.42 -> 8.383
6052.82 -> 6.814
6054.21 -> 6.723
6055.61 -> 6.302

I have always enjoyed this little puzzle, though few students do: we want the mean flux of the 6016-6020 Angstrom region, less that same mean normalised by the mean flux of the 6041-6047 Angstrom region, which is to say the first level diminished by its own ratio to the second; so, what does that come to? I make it 6.82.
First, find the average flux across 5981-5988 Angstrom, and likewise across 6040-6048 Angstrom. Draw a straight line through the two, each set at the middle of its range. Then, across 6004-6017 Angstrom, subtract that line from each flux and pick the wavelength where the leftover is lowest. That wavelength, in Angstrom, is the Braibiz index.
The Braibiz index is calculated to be 6008.38 Angstrom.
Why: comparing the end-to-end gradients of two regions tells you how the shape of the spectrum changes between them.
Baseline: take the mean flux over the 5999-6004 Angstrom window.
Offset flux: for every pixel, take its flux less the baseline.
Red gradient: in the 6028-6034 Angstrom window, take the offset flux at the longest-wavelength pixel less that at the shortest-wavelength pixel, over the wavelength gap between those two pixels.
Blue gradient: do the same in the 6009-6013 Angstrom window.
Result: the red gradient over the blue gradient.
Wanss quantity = 2.1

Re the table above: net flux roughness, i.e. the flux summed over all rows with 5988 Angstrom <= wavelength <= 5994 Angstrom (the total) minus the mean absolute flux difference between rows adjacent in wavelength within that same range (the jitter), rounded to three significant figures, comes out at 29.4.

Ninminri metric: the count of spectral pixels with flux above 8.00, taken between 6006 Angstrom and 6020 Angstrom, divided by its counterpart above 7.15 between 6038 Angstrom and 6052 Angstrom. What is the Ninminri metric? 0.400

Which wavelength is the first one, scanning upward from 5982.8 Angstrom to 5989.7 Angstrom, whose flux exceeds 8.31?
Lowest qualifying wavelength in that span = 5987.67 Angstrom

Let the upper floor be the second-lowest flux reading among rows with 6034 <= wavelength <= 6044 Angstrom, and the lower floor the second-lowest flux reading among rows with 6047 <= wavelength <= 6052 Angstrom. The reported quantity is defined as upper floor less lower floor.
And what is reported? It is -1.2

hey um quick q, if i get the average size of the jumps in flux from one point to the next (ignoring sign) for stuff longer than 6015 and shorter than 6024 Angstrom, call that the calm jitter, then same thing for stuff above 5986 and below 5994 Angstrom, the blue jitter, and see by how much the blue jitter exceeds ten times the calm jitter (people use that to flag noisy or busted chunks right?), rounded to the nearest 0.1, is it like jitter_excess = -3.2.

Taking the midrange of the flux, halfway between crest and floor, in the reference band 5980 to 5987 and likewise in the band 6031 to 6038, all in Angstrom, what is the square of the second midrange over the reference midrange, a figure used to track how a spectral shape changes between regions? 0.80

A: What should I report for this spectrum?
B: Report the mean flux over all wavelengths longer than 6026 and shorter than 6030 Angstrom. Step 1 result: 7.1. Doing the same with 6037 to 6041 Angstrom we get 7.6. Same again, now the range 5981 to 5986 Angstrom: 8.1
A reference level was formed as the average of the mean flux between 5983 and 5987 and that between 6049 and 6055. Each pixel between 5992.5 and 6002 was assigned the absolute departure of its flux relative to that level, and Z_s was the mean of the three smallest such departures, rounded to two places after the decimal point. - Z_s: 0.24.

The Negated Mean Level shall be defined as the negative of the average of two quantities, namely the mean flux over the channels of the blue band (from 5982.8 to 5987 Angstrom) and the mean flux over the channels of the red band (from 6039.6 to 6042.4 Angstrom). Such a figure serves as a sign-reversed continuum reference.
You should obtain -7.76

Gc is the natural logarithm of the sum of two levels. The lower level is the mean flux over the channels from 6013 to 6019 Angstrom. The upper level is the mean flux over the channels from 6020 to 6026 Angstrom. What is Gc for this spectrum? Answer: 2.70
